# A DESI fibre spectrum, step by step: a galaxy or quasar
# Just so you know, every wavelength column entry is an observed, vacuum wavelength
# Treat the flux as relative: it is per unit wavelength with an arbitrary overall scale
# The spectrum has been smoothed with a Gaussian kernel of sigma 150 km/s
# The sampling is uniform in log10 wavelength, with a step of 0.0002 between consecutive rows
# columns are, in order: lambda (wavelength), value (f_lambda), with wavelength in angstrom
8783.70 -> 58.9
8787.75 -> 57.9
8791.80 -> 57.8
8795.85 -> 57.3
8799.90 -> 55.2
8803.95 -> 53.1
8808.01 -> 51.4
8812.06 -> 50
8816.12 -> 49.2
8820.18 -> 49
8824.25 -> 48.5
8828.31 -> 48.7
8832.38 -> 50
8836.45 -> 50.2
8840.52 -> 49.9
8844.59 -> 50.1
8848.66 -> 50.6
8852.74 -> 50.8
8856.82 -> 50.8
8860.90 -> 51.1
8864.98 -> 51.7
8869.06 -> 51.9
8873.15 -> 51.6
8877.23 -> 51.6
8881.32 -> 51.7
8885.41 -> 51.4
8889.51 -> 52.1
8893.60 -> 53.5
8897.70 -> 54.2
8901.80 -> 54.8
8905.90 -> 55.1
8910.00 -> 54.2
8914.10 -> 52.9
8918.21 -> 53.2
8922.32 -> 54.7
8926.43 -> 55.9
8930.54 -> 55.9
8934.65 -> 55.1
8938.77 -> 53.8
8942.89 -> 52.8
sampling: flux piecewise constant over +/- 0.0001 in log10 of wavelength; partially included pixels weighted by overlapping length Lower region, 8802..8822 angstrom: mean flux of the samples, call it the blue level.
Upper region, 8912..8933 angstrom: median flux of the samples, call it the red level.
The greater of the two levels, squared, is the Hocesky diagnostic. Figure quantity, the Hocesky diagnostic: 2992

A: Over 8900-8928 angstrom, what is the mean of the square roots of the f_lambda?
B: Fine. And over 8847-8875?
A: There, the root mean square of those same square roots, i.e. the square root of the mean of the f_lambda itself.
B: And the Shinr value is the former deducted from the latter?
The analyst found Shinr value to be -0.22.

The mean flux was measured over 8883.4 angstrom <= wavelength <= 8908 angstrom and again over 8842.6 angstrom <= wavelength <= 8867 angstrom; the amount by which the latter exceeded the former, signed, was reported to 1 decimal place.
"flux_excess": -2.7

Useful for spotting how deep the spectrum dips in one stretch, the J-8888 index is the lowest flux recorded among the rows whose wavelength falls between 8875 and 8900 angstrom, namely 51.4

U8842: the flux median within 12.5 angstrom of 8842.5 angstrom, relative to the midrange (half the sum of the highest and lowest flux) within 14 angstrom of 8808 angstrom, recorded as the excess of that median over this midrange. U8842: -3.0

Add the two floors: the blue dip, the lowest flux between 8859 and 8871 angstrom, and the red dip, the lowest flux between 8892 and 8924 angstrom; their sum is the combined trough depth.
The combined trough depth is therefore 104.0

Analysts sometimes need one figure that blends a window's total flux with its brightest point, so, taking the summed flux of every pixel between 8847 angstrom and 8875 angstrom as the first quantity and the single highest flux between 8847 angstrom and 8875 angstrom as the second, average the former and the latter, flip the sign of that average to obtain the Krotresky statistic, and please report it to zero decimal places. -205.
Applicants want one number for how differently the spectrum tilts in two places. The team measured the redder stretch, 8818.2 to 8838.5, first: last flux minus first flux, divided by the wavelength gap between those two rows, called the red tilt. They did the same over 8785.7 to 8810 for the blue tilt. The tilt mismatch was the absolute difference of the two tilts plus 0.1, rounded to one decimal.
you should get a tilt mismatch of 0.5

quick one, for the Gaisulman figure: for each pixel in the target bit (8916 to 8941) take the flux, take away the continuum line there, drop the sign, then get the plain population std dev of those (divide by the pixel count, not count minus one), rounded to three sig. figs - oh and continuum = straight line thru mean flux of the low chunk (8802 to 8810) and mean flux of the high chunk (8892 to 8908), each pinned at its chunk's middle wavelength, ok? 0.575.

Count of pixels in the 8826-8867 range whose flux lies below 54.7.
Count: 10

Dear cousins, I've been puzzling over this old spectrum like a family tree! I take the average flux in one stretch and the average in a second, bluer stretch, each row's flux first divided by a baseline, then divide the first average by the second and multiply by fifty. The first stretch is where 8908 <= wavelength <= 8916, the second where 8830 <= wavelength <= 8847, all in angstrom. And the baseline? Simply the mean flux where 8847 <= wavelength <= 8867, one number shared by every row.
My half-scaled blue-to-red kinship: 53.5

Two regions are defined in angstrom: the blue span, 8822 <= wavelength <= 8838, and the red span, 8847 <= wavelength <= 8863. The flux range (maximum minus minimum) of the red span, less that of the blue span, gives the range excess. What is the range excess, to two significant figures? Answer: -1.2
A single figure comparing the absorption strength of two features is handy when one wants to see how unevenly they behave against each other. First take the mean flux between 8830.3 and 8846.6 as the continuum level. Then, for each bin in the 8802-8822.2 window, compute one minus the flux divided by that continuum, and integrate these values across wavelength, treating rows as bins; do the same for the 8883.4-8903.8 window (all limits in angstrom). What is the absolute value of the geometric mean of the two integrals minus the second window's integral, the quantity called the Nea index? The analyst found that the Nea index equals 1.8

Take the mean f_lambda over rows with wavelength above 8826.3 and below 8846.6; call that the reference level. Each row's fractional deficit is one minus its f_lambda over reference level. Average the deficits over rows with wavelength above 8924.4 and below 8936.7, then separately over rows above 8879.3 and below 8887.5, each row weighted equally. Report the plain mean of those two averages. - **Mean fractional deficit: -0.077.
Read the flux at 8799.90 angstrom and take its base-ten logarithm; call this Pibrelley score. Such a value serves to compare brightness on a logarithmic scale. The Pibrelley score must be 1.74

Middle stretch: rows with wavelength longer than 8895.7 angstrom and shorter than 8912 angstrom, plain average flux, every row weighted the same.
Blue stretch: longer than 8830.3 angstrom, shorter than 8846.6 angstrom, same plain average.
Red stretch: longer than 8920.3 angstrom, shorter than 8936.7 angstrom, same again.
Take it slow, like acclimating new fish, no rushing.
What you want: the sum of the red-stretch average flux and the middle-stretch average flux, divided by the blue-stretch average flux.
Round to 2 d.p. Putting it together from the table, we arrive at 2.20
